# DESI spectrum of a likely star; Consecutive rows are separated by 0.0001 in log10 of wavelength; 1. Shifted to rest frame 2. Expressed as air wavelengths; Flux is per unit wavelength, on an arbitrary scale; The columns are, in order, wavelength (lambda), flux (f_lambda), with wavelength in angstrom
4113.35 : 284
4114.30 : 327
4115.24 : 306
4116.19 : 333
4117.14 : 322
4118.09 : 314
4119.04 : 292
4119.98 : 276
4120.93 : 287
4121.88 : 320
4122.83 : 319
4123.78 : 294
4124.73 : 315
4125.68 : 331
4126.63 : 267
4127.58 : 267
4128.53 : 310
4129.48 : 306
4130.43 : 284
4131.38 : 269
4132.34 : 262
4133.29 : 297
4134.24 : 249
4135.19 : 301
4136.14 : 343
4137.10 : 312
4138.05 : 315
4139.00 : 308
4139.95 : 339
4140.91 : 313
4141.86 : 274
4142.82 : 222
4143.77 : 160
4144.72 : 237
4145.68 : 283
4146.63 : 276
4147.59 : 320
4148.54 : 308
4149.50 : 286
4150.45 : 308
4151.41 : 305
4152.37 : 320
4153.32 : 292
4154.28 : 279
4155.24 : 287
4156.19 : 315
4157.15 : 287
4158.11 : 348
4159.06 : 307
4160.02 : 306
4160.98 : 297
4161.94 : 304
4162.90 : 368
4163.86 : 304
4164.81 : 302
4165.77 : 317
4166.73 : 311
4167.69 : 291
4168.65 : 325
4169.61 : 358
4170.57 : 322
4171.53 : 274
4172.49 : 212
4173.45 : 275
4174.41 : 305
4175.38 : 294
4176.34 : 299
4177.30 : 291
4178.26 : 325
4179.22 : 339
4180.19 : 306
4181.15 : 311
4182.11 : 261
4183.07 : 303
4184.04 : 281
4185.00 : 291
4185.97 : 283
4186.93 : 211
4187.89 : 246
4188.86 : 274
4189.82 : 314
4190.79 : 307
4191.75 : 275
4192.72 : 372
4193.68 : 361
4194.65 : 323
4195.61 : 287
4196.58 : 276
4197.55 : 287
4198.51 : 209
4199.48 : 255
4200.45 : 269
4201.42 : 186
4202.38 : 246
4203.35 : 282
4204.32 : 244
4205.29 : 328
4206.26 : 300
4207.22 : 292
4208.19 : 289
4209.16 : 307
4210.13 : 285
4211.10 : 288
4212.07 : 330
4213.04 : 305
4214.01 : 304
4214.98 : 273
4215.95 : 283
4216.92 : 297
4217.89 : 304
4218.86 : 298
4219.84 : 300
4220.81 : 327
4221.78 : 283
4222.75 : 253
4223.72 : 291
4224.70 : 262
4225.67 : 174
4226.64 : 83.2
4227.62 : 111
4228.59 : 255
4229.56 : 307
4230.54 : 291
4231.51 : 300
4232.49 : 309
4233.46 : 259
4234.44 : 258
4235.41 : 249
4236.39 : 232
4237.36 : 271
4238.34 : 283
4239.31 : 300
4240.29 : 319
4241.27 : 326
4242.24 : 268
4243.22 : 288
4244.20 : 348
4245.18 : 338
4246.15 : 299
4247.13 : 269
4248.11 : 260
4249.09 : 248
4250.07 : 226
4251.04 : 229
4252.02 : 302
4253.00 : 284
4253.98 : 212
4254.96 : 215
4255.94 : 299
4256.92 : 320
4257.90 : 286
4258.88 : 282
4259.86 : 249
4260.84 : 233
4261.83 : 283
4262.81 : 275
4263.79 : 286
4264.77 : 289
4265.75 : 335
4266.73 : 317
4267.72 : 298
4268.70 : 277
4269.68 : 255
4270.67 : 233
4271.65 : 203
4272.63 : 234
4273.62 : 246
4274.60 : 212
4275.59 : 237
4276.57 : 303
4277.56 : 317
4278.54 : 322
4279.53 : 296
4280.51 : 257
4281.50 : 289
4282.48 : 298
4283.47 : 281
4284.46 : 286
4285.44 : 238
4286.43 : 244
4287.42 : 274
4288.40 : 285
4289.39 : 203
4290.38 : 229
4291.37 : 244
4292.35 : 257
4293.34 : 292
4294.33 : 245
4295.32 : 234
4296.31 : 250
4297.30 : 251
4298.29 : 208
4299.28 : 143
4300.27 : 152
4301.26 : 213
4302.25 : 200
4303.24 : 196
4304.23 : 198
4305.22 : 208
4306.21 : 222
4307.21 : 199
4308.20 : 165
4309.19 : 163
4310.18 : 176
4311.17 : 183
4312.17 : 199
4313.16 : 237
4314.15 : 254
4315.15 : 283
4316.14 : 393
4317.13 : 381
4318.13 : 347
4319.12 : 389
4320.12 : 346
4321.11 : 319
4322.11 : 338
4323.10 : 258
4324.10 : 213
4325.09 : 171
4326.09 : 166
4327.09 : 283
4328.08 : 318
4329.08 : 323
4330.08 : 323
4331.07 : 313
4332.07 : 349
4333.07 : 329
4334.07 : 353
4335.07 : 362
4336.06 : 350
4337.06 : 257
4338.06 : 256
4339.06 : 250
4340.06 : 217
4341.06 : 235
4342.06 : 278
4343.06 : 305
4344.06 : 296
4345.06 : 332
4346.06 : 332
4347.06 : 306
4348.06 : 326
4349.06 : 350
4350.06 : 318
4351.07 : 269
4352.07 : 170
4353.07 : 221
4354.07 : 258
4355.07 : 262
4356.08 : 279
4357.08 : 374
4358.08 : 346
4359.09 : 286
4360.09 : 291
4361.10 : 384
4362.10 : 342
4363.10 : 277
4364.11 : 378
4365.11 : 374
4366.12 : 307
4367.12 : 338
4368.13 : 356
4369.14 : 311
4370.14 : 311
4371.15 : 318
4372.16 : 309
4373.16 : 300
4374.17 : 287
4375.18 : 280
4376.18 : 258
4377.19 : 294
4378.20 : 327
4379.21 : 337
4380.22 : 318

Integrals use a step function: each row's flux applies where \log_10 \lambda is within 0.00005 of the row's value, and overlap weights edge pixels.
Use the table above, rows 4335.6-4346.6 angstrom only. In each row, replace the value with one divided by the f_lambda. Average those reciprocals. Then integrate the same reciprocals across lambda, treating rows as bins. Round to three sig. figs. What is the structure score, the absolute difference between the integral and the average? 0.0362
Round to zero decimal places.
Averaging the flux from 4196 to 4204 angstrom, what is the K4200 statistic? 251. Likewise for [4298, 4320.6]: 237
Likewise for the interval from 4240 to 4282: 276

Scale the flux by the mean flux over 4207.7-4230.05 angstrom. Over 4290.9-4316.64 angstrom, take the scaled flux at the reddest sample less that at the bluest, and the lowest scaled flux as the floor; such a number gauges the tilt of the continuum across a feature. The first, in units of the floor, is 1.04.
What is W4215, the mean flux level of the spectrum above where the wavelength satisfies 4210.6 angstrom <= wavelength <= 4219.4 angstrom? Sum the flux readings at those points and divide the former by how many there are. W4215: 298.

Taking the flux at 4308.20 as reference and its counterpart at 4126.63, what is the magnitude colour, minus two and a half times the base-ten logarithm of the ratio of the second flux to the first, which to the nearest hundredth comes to -0.52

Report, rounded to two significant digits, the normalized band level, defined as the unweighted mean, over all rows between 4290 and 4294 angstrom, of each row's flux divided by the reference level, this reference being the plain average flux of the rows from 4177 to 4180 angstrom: 0.80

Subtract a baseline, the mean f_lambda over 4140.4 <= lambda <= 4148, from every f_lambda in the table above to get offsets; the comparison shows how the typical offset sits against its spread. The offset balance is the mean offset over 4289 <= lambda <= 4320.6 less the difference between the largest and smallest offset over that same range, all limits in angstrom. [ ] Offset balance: -271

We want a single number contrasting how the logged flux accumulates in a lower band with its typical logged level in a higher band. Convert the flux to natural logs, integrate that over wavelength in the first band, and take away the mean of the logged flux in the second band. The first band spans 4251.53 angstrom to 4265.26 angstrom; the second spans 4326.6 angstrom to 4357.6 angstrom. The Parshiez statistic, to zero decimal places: 71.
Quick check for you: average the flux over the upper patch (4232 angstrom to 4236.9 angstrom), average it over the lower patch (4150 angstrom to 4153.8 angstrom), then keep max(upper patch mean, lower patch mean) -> 306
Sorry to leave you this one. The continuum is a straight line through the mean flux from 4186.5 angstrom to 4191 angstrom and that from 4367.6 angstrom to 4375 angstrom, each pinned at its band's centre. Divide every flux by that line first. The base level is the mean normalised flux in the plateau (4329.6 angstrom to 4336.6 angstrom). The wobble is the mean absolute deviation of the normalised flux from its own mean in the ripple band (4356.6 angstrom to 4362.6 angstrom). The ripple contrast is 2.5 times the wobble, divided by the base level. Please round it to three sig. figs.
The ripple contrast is 0.234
